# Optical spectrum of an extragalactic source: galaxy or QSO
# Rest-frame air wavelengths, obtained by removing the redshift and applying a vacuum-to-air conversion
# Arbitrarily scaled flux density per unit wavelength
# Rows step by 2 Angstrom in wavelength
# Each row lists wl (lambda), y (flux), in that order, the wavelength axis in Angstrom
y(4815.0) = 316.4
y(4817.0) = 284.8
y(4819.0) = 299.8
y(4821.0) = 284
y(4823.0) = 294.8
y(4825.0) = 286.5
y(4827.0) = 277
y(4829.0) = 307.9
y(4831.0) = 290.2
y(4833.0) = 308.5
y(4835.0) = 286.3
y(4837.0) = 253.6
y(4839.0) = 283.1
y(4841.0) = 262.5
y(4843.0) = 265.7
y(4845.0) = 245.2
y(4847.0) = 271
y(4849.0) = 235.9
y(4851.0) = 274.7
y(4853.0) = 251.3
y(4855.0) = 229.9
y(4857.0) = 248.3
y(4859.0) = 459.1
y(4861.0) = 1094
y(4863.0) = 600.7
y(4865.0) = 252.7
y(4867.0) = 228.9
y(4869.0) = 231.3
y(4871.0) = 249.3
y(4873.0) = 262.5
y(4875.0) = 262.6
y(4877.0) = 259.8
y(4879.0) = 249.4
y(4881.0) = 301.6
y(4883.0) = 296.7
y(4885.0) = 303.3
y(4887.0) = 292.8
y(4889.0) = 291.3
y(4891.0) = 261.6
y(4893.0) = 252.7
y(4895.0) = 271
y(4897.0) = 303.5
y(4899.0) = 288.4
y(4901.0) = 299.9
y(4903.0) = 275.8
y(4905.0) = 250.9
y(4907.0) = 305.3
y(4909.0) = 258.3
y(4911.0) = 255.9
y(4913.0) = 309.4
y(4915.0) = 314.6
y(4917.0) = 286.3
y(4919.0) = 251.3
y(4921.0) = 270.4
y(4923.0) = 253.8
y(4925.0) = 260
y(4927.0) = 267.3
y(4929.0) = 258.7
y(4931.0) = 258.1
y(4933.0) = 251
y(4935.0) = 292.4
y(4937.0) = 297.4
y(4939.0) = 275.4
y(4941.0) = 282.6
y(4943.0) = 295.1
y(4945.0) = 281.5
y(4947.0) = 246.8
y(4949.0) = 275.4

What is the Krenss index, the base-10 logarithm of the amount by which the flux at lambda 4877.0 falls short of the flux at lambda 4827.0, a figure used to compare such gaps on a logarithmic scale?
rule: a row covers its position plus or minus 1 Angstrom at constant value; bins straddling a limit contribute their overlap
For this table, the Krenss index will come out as 1.24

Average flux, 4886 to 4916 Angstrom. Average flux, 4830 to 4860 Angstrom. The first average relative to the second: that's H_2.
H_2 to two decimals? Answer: 1.02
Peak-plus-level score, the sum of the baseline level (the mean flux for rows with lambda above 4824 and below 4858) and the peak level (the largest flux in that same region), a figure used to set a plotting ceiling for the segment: 578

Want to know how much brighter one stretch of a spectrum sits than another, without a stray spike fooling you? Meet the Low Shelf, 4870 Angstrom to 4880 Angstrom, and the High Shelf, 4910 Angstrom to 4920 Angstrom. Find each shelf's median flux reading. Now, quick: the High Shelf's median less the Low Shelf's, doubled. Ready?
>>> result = 53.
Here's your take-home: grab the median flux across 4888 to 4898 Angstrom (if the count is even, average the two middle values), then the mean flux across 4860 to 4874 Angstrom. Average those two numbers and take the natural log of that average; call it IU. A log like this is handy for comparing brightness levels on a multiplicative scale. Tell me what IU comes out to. 5.84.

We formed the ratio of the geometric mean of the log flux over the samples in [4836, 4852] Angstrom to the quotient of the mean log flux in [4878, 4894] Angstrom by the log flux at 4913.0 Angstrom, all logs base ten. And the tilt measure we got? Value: 2.46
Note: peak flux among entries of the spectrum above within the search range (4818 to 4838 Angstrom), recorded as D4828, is 308.5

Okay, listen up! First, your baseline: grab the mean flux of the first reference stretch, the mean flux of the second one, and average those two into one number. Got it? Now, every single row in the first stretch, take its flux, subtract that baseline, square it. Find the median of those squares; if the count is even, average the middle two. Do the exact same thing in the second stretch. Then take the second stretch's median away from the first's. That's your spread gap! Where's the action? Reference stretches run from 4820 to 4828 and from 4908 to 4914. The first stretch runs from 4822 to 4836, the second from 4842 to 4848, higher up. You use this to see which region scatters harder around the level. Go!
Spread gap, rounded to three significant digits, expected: -103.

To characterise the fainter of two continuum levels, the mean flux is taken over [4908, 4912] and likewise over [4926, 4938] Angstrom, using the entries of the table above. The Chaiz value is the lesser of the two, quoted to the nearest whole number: 257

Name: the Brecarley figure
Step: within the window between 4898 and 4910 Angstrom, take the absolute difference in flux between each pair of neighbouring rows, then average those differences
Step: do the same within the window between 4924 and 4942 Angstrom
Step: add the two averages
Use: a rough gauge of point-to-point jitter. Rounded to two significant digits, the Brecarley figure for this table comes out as 45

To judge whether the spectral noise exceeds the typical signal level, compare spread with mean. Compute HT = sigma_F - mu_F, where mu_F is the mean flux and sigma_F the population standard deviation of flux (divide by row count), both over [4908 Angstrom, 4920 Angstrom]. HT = -254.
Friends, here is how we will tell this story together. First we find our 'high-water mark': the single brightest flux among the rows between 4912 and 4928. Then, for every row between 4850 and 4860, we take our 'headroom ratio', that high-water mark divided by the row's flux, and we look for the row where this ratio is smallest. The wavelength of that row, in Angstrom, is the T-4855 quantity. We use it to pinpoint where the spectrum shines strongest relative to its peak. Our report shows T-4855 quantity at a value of 4859.0 Angstrom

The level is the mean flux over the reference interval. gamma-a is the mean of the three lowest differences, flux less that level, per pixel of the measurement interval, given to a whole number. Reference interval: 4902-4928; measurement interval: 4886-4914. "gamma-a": -21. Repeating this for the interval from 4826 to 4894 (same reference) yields -44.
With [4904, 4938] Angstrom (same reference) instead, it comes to -23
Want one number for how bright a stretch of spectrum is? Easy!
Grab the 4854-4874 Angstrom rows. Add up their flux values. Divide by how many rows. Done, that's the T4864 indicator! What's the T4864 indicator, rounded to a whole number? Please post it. 386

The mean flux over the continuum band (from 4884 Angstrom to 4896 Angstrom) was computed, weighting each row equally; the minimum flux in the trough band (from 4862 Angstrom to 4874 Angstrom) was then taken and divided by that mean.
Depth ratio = 0.821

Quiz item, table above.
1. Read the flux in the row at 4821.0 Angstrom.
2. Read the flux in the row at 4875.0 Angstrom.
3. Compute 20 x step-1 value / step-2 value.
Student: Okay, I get 21.6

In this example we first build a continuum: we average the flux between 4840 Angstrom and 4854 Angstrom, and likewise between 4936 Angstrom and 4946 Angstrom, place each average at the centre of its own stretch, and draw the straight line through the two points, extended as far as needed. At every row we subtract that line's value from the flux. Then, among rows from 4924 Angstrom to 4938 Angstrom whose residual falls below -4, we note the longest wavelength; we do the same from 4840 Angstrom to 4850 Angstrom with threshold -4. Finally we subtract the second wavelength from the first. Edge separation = 84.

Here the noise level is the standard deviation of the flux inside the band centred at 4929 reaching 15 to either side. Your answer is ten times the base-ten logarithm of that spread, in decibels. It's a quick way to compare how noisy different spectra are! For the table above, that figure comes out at 13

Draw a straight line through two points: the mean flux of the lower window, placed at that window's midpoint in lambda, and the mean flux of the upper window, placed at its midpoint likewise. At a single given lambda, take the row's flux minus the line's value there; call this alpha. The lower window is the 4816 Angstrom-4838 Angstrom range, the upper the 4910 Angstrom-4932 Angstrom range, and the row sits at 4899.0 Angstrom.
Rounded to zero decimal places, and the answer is 13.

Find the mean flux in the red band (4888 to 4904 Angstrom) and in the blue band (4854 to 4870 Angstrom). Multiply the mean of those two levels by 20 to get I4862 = 6986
